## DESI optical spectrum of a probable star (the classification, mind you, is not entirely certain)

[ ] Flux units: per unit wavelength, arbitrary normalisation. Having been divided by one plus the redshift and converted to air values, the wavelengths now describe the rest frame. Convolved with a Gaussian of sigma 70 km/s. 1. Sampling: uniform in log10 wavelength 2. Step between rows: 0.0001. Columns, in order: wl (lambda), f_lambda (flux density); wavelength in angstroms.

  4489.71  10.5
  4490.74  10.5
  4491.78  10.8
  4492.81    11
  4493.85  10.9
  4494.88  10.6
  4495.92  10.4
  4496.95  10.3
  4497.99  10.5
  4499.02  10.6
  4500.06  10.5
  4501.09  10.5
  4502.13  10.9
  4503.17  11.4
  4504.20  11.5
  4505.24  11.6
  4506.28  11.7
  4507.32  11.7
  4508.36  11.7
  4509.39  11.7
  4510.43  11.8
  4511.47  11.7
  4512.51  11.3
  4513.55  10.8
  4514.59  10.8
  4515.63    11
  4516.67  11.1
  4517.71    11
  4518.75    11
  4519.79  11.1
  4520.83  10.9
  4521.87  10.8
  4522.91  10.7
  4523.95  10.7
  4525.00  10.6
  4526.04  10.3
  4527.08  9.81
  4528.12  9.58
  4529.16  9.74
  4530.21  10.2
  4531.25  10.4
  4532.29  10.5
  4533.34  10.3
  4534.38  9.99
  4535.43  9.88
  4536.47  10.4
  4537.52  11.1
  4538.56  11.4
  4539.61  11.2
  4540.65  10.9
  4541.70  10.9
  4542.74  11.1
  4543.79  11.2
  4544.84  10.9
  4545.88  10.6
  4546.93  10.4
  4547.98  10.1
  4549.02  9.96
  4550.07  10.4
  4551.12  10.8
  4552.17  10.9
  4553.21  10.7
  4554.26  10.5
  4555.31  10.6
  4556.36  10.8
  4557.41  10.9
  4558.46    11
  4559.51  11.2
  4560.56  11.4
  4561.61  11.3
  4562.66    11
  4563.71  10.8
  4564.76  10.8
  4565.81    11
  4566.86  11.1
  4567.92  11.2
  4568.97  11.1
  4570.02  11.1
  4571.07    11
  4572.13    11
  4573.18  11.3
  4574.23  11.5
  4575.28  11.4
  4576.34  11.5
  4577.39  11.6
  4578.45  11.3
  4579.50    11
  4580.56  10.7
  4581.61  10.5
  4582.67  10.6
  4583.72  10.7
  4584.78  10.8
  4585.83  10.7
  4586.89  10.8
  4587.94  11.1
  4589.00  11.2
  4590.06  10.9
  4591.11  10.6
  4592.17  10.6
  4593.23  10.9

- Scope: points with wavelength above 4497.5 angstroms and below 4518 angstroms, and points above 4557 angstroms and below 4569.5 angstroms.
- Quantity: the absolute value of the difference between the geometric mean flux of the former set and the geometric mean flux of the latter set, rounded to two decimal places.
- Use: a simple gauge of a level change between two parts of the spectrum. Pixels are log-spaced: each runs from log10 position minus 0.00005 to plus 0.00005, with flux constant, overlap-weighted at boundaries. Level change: 0.12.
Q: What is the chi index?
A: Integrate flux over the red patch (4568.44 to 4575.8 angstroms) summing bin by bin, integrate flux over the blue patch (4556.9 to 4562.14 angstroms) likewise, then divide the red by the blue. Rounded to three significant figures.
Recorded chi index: 1.41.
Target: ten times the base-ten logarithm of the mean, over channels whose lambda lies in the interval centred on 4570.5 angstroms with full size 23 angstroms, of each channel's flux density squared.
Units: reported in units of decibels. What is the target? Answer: 20.9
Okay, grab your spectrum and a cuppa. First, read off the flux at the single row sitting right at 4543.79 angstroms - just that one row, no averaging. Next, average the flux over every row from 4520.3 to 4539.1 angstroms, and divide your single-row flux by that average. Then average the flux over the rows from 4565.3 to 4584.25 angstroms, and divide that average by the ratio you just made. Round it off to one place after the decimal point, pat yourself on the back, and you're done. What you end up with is 10.3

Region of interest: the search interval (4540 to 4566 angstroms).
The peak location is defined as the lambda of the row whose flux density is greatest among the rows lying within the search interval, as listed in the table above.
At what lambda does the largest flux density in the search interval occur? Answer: 4560.56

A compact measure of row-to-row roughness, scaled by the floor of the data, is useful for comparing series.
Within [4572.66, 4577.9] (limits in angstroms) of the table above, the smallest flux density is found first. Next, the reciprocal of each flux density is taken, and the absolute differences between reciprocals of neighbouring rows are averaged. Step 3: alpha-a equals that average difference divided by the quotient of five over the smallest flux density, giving 0.0022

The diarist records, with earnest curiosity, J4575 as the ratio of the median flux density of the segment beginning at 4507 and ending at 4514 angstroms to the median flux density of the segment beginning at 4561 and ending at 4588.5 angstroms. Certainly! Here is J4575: 1.06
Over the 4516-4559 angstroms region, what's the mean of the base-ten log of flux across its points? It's 1.03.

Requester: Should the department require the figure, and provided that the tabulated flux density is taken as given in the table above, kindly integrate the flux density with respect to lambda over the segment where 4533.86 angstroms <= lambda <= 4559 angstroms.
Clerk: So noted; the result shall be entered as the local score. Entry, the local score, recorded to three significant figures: 269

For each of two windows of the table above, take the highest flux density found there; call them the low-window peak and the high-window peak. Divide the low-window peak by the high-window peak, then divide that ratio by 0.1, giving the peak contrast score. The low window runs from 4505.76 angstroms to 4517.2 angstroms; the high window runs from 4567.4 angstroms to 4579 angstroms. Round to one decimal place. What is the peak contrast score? 10.2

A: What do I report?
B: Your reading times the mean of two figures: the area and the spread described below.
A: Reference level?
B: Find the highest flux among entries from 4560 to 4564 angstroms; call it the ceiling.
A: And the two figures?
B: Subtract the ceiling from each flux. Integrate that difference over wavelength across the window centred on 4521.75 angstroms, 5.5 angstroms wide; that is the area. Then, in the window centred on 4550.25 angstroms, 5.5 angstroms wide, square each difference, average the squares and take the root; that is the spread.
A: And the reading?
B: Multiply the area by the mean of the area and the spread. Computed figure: 3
